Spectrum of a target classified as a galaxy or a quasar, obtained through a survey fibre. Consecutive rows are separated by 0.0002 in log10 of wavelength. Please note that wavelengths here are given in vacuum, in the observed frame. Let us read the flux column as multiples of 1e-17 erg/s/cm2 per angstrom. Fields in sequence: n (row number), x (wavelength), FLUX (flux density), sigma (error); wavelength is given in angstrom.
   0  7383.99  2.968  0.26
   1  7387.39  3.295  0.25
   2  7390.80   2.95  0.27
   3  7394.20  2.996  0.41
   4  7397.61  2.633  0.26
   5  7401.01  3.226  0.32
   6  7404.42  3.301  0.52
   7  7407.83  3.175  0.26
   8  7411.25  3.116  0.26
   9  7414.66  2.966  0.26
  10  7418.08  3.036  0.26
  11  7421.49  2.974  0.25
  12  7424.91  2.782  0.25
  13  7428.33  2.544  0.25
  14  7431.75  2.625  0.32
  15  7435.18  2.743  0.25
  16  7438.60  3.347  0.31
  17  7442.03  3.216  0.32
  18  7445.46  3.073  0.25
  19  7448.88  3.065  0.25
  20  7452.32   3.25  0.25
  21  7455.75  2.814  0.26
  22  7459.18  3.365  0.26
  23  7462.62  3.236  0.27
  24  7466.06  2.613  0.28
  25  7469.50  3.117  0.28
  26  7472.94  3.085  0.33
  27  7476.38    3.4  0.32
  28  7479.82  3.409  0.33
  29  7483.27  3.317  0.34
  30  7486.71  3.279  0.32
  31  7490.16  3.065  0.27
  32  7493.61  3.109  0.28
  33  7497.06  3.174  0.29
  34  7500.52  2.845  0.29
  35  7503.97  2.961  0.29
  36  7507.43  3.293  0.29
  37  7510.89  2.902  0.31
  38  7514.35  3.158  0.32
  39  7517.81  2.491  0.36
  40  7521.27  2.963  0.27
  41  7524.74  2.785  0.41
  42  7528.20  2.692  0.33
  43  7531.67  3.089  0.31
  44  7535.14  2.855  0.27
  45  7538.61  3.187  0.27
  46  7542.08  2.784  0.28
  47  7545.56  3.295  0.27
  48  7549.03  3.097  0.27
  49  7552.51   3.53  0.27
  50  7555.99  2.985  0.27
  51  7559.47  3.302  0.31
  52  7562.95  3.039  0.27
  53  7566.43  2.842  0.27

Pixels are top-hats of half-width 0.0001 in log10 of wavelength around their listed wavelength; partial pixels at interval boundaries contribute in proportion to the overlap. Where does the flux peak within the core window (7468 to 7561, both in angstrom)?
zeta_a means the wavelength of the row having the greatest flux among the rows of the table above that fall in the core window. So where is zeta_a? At 7552.51 angstrom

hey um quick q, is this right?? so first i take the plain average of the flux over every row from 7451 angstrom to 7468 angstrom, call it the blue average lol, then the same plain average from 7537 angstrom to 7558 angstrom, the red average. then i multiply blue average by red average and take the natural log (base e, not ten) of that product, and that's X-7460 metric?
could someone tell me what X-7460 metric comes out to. 2.26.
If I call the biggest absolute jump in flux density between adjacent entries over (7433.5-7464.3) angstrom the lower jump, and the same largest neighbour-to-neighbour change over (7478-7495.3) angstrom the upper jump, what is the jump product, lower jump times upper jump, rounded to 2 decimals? 0.13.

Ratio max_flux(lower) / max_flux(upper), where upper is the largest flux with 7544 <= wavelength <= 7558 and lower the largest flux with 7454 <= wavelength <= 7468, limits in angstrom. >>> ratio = 0.95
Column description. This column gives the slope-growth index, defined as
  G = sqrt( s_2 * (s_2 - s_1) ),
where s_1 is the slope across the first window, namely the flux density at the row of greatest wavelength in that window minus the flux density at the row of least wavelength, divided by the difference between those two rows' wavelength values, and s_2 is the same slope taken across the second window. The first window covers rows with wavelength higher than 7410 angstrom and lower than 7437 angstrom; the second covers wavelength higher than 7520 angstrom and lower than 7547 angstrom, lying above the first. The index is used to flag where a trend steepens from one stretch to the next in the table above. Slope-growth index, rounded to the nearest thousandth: 0.020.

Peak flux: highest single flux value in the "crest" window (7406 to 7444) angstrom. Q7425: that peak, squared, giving 11.2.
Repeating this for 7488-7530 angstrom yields 10.8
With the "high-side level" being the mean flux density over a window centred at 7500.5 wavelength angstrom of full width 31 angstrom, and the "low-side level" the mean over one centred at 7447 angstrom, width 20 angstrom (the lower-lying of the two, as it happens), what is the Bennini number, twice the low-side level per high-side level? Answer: 2.03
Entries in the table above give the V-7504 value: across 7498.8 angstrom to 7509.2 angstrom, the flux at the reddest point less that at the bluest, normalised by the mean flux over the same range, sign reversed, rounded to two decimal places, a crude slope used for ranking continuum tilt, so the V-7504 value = -0.15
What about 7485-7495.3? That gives 0.05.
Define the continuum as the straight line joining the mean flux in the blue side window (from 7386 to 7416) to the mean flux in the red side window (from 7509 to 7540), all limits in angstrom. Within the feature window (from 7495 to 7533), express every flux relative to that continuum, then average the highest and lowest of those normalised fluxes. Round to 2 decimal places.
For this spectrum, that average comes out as 0.99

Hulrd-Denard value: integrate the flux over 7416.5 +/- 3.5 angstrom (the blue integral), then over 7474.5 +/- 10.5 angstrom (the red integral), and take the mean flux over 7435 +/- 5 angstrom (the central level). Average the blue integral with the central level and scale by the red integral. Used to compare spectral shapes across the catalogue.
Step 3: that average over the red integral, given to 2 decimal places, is 0.18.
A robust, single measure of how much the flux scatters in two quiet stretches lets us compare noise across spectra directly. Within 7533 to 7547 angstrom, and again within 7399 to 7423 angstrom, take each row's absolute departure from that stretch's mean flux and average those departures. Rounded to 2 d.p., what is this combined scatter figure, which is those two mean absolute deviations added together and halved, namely 0.16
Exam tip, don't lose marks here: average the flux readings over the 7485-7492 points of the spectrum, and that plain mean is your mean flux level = 3.17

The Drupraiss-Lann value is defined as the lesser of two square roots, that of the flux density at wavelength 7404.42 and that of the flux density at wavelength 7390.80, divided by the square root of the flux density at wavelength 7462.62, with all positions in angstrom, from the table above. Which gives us 0.95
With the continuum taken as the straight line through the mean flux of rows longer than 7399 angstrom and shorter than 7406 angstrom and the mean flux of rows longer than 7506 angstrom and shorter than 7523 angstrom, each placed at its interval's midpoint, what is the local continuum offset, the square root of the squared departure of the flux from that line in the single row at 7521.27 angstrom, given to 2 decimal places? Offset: 0.02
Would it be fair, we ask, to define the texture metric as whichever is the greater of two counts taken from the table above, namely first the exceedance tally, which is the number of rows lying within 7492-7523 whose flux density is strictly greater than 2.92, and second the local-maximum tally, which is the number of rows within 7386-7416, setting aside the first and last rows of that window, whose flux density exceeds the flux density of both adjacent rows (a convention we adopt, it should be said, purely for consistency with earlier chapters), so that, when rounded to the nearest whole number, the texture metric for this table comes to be 6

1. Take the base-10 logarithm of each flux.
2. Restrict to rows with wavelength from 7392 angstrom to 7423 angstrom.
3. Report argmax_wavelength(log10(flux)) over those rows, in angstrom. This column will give 7404.42 angstrom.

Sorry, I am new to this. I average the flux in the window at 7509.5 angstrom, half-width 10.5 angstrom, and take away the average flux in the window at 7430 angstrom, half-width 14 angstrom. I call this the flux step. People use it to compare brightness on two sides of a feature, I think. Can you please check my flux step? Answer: 0.033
